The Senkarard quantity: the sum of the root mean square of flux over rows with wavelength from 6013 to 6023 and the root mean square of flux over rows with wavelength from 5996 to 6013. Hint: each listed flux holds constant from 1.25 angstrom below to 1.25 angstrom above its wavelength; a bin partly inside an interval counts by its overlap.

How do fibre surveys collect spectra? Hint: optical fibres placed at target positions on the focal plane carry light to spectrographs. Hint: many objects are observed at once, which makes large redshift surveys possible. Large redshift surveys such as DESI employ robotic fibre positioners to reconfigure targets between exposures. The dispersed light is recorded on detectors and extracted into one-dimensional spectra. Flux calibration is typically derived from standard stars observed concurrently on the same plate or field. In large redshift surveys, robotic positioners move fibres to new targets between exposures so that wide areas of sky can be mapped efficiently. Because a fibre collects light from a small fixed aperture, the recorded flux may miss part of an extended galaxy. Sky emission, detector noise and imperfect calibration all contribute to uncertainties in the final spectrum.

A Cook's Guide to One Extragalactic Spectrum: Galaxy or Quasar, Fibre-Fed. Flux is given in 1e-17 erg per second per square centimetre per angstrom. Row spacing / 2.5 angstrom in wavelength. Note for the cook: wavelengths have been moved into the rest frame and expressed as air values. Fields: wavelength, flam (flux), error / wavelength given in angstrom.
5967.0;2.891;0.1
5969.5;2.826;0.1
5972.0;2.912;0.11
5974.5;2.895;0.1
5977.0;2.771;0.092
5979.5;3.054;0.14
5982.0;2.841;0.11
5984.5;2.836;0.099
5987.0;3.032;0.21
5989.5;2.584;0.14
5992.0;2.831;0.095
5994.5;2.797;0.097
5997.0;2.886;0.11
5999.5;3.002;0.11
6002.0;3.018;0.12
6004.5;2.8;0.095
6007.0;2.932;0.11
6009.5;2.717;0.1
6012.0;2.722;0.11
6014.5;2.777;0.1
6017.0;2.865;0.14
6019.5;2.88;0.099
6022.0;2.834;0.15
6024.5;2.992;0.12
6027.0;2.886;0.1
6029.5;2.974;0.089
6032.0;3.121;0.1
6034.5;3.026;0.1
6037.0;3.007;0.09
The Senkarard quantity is 5.71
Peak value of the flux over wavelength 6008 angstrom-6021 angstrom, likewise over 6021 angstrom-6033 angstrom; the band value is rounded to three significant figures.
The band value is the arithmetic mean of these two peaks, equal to 3.00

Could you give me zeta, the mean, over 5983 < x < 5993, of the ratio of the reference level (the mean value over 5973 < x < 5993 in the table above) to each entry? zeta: 1.016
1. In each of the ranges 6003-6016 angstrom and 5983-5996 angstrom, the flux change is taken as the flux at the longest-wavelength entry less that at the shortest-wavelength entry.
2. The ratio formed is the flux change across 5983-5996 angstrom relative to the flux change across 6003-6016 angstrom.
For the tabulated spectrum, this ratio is 1.7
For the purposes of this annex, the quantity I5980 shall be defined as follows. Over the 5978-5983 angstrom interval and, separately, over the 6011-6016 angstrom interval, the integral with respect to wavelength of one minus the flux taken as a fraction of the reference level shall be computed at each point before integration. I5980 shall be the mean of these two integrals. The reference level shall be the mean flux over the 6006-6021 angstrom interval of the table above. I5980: -0.06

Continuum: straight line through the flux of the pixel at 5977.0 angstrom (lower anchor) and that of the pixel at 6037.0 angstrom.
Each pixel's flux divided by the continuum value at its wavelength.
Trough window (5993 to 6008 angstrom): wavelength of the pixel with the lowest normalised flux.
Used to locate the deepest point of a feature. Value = 6004.5 angstrom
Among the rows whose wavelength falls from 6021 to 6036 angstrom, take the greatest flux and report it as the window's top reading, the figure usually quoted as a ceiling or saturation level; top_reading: 3.121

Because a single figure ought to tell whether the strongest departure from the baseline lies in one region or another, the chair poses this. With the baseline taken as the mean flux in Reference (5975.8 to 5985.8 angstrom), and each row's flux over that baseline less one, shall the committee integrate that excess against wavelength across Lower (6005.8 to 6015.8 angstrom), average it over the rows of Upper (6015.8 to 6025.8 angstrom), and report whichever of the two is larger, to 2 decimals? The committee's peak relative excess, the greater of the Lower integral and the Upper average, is 0.01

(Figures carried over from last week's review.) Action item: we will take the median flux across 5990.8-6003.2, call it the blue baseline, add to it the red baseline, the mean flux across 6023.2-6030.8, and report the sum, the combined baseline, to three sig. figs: 5.84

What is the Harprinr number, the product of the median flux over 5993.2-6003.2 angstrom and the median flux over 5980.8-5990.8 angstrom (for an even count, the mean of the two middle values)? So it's 8.36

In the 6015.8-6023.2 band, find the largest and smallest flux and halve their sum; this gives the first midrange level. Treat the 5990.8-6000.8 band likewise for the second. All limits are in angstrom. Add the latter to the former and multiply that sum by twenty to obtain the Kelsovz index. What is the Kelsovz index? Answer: 115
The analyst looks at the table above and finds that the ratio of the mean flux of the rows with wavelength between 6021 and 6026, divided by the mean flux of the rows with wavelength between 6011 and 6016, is 1.06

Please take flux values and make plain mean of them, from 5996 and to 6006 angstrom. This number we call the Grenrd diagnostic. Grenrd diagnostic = 2.93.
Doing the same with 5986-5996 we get 2.81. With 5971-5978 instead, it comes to 2.86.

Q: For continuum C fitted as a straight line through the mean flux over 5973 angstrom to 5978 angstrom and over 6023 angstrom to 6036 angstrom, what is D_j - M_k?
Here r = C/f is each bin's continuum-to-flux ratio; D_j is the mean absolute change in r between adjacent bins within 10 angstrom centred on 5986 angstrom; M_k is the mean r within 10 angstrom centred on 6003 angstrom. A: -0.92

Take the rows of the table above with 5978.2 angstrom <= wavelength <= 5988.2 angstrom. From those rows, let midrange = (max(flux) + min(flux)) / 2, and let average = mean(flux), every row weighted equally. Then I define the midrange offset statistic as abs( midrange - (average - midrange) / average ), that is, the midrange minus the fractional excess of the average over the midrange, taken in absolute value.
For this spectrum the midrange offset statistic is 2.95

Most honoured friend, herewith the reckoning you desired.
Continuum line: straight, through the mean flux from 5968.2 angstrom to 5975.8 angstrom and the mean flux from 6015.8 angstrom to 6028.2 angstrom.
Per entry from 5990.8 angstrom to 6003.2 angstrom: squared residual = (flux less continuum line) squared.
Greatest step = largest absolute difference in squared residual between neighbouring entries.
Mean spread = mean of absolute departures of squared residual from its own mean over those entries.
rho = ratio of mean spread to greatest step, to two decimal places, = 0.43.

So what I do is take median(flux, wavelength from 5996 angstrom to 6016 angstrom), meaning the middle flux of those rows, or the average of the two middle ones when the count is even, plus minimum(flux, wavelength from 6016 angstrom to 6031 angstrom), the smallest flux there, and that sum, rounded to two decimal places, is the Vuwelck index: 5.68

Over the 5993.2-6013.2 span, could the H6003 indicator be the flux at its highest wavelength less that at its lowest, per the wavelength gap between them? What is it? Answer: -0.004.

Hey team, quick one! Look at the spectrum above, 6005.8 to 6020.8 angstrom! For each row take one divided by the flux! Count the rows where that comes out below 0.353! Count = 3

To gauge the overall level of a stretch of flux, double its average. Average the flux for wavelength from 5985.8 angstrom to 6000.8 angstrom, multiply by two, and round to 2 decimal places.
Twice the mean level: 5.71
